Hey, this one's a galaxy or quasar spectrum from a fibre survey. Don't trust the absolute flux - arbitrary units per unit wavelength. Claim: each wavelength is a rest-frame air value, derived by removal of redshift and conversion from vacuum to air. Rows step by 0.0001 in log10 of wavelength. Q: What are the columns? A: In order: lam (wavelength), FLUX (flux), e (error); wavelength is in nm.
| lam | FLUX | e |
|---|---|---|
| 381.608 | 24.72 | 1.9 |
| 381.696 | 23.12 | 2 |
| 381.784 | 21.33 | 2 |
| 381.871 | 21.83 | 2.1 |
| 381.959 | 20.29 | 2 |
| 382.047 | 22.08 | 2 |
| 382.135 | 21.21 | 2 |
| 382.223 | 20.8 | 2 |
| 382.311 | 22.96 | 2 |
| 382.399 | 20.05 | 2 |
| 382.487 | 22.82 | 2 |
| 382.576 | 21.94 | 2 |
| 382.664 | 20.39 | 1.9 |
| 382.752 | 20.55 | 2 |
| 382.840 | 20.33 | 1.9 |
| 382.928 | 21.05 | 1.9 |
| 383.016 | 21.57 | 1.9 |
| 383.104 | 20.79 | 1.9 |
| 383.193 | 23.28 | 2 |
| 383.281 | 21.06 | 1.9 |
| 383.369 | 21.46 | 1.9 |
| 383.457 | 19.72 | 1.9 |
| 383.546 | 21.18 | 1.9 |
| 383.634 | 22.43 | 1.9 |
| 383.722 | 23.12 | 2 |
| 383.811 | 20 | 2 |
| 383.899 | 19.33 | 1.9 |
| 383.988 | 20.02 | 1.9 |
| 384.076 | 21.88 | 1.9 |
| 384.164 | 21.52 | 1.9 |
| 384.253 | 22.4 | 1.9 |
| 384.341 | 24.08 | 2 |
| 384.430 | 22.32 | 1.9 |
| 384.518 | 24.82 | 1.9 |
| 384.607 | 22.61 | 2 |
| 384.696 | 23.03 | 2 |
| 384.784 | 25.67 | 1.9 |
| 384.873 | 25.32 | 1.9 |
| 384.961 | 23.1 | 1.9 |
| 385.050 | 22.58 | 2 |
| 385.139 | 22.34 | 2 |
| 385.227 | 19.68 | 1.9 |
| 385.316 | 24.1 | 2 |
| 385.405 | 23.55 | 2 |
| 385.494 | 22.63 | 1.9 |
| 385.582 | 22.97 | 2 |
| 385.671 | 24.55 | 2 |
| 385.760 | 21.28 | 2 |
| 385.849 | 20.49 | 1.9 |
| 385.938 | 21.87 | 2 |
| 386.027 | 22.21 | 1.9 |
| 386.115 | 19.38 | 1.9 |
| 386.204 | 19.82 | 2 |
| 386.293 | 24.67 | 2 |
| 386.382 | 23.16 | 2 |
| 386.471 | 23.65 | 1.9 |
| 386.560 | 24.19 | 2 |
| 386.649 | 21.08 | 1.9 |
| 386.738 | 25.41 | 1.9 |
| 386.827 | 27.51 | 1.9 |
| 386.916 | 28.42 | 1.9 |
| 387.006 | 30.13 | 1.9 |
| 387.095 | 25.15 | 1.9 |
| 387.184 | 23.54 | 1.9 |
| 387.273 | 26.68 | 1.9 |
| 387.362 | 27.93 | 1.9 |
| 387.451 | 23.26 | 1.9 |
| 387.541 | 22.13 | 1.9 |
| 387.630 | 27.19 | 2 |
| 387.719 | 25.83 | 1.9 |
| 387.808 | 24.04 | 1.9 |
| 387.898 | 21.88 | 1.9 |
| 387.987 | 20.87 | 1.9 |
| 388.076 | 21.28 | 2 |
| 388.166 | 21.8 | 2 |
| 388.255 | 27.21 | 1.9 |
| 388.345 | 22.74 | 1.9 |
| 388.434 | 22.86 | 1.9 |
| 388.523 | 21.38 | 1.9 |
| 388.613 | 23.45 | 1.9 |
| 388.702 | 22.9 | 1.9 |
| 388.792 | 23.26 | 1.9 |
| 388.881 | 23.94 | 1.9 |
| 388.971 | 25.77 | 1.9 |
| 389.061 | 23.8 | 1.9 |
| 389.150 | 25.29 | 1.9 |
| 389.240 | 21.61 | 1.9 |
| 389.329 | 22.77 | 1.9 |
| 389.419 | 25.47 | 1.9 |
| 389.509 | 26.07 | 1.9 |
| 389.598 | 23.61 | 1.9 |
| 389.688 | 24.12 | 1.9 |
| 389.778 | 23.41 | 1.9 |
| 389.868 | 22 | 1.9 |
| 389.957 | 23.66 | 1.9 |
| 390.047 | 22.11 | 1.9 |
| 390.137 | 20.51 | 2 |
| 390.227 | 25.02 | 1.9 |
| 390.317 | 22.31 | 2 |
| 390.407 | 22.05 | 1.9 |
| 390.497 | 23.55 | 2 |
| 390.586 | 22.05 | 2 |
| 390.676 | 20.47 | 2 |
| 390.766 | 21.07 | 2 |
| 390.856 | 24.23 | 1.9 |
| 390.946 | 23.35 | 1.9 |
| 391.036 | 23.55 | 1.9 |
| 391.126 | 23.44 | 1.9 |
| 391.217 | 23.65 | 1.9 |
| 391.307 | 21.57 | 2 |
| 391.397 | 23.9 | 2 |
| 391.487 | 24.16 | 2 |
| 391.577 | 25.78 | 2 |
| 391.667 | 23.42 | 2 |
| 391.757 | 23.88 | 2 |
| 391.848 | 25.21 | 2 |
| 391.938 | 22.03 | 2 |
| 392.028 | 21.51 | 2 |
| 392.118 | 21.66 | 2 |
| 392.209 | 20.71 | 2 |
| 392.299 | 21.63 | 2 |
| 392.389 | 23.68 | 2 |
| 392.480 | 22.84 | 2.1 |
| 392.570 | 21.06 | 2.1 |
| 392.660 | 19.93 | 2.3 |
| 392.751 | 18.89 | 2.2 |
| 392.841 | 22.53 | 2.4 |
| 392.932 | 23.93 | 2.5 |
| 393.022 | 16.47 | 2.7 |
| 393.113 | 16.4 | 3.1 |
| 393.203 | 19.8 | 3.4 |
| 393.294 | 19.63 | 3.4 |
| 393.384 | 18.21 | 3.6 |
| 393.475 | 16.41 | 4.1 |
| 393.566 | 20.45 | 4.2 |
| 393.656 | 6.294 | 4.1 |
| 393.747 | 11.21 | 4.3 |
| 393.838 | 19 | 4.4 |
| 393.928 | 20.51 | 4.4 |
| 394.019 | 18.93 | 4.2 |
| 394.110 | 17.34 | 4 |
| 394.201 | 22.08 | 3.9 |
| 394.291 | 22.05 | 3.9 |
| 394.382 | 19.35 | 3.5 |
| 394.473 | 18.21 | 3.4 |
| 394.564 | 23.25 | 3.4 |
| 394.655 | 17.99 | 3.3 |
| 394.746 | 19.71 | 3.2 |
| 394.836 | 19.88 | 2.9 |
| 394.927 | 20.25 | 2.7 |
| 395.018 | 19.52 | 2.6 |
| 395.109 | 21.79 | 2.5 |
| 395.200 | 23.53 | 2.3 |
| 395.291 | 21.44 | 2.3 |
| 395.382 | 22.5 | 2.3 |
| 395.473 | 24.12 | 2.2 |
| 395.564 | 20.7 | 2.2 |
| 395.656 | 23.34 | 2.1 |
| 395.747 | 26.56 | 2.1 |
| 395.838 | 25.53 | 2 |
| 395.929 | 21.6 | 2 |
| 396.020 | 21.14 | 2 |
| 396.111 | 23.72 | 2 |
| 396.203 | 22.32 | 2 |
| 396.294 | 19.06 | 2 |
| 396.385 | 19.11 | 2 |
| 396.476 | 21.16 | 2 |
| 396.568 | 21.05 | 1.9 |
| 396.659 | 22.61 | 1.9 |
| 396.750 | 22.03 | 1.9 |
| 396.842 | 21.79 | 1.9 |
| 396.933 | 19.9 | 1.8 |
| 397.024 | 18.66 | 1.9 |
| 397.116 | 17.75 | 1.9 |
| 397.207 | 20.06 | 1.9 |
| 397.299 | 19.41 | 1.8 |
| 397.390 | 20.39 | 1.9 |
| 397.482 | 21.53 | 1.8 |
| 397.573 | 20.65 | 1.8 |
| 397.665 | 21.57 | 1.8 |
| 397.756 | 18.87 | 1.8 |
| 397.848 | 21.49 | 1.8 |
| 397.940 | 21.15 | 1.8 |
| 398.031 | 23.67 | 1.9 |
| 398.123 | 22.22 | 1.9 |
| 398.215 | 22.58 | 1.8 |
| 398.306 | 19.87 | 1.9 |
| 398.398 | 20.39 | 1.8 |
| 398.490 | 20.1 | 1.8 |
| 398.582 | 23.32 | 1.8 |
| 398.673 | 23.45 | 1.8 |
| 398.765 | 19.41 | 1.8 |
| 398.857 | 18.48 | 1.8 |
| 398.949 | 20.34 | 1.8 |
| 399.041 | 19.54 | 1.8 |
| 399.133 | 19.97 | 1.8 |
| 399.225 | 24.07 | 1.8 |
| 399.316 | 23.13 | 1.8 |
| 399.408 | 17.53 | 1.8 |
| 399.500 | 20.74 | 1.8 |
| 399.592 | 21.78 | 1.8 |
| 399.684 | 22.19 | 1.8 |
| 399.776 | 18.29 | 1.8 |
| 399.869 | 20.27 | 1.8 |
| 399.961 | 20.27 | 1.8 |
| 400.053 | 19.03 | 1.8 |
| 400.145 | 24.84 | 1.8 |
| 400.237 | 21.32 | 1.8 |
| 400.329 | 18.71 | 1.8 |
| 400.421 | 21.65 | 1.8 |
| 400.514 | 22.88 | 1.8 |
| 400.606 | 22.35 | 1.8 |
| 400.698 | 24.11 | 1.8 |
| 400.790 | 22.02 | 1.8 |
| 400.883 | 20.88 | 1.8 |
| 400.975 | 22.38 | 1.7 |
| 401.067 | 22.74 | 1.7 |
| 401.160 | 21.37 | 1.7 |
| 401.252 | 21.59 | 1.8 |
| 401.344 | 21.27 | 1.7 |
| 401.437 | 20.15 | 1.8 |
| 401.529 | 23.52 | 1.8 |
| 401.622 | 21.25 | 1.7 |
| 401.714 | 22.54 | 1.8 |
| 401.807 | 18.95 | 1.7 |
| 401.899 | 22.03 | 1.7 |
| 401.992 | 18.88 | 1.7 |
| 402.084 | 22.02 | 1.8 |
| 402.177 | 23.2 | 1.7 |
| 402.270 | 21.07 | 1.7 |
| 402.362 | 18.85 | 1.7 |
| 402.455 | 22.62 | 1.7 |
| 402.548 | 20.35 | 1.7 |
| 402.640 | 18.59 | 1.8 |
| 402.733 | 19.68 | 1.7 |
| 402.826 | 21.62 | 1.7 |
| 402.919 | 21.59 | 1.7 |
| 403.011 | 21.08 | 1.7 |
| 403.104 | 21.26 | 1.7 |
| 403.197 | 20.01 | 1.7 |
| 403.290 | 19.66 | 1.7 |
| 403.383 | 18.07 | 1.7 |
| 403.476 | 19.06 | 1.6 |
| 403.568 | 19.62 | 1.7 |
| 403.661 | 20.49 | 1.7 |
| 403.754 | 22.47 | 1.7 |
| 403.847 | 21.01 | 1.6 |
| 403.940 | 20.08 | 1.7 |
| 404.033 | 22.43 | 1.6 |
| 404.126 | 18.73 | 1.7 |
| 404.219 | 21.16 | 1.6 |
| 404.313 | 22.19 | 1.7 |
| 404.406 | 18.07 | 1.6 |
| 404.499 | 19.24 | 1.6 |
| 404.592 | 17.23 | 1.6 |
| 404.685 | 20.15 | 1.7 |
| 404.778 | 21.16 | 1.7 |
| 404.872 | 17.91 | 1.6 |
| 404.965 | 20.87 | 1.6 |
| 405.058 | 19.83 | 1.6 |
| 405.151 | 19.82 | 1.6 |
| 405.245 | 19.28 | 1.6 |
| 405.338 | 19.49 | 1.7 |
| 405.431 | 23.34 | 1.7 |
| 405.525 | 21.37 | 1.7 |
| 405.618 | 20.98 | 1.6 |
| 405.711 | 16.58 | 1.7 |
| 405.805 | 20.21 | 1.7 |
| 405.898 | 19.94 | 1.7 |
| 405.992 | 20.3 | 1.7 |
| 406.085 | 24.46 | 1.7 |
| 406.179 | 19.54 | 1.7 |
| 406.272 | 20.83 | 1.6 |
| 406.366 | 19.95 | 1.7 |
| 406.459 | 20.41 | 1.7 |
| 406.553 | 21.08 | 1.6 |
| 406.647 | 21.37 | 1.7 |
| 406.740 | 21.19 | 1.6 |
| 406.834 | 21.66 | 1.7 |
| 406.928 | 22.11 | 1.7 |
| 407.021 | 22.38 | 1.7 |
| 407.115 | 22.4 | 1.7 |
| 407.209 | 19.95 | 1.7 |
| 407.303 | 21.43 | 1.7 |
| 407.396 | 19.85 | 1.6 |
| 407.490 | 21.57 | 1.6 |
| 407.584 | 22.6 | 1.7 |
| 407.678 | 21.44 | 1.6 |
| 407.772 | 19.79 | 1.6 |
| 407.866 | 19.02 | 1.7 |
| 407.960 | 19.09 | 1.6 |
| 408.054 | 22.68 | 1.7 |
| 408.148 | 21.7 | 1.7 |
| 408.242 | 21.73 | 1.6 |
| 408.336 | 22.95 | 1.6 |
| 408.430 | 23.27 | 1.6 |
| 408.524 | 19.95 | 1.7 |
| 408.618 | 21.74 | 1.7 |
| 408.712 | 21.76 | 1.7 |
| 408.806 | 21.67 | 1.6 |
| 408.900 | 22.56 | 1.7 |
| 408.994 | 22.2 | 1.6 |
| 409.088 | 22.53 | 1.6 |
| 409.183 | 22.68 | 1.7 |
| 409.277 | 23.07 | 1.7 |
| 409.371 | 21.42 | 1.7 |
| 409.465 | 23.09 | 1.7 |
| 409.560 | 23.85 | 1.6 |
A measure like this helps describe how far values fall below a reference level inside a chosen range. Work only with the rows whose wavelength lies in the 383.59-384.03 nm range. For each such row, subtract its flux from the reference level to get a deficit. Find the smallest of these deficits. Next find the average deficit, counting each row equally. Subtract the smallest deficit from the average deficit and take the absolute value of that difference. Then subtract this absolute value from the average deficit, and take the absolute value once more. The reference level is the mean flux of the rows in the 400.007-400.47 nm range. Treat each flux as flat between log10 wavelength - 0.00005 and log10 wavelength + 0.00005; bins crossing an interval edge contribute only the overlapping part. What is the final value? 2.0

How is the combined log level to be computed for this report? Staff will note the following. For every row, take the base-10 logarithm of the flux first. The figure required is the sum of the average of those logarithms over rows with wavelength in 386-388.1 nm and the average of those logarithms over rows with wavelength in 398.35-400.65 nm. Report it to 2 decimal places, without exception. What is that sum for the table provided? 2.70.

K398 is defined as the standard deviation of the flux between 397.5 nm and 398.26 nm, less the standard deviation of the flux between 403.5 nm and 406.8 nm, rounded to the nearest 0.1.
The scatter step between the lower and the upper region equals -0.2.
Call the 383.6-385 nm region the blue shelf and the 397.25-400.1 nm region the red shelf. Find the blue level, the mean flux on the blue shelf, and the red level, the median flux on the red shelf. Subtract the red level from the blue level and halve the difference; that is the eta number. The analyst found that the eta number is 1.1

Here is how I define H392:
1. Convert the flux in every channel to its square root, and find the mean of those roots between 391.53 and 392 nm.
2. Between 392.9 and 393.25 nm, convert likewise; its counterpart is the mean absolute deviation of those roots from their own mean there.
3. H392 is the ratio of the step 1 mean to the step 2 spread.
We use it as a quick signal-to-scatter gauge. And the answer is 16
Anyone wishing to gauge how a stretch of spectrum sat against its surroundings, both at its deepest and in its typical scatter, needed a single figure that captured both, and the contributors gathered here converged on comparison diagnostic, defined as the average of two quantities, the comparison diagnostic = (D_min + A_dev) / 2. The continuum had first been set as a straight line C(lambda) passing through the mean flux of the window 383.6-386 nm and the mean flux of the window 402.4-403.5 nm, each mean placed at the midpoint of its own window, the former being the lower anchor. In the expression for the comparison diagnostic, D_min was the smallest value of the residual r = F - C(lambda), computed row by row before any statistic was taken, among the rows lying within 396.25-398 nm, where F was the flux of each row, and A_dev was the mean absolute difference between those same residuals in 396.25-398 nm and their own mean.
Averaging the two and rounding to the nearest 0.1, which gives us -1.1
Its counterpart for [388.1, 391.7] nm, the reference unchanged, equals -0.1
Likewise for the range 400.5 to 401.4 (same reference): 0.5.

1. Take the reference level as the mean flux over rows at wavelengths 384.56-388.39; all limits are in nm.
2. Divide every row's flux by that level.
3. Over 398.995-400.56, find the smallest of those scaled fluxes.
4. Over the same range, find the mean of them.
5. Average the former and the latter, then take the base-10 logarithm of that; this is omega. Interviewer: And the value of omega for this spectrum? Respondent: -0.090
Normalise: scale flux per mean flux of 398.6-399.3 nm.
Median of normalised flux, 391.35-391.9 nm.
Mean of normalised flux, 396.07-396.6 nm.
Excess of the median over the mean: 0.14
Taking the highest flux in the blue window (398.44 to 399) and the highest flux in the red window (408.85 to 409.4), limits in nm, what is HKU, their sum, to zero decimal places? 47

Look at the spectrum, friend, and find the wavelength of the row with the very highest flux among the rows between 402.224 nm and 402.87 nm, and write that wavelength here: 402.455 nm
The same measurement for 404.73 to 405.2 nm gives 404.778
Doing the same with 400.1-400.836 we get 400.145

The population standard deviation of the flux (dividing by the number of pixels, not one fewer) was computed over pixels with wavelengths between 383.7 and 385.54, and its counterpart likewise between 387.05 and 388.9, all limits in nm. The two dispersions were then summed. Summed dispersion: 3.8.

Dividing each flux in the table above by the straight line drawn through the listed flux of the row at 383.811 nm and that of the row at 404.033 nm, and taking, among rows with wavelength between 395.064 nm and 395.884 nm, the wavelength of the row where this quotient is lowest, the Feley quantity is 395.564 nm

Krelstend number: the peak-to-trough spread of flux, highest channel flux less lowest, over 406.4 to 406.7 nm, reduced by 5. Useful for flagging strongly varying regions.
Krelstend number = -4.0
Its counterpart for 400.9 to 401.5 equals -2.4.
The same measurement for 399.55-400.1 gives -1.1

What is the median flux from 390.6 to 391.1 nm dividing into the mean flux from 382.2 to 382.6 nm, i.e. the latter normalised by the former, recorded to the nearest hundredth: 0.93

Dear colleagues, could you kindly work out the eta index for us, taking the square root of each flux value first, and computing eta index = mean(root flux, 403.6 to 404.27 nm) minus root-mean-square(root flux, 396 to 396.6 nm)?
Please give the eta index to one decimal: 0.0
